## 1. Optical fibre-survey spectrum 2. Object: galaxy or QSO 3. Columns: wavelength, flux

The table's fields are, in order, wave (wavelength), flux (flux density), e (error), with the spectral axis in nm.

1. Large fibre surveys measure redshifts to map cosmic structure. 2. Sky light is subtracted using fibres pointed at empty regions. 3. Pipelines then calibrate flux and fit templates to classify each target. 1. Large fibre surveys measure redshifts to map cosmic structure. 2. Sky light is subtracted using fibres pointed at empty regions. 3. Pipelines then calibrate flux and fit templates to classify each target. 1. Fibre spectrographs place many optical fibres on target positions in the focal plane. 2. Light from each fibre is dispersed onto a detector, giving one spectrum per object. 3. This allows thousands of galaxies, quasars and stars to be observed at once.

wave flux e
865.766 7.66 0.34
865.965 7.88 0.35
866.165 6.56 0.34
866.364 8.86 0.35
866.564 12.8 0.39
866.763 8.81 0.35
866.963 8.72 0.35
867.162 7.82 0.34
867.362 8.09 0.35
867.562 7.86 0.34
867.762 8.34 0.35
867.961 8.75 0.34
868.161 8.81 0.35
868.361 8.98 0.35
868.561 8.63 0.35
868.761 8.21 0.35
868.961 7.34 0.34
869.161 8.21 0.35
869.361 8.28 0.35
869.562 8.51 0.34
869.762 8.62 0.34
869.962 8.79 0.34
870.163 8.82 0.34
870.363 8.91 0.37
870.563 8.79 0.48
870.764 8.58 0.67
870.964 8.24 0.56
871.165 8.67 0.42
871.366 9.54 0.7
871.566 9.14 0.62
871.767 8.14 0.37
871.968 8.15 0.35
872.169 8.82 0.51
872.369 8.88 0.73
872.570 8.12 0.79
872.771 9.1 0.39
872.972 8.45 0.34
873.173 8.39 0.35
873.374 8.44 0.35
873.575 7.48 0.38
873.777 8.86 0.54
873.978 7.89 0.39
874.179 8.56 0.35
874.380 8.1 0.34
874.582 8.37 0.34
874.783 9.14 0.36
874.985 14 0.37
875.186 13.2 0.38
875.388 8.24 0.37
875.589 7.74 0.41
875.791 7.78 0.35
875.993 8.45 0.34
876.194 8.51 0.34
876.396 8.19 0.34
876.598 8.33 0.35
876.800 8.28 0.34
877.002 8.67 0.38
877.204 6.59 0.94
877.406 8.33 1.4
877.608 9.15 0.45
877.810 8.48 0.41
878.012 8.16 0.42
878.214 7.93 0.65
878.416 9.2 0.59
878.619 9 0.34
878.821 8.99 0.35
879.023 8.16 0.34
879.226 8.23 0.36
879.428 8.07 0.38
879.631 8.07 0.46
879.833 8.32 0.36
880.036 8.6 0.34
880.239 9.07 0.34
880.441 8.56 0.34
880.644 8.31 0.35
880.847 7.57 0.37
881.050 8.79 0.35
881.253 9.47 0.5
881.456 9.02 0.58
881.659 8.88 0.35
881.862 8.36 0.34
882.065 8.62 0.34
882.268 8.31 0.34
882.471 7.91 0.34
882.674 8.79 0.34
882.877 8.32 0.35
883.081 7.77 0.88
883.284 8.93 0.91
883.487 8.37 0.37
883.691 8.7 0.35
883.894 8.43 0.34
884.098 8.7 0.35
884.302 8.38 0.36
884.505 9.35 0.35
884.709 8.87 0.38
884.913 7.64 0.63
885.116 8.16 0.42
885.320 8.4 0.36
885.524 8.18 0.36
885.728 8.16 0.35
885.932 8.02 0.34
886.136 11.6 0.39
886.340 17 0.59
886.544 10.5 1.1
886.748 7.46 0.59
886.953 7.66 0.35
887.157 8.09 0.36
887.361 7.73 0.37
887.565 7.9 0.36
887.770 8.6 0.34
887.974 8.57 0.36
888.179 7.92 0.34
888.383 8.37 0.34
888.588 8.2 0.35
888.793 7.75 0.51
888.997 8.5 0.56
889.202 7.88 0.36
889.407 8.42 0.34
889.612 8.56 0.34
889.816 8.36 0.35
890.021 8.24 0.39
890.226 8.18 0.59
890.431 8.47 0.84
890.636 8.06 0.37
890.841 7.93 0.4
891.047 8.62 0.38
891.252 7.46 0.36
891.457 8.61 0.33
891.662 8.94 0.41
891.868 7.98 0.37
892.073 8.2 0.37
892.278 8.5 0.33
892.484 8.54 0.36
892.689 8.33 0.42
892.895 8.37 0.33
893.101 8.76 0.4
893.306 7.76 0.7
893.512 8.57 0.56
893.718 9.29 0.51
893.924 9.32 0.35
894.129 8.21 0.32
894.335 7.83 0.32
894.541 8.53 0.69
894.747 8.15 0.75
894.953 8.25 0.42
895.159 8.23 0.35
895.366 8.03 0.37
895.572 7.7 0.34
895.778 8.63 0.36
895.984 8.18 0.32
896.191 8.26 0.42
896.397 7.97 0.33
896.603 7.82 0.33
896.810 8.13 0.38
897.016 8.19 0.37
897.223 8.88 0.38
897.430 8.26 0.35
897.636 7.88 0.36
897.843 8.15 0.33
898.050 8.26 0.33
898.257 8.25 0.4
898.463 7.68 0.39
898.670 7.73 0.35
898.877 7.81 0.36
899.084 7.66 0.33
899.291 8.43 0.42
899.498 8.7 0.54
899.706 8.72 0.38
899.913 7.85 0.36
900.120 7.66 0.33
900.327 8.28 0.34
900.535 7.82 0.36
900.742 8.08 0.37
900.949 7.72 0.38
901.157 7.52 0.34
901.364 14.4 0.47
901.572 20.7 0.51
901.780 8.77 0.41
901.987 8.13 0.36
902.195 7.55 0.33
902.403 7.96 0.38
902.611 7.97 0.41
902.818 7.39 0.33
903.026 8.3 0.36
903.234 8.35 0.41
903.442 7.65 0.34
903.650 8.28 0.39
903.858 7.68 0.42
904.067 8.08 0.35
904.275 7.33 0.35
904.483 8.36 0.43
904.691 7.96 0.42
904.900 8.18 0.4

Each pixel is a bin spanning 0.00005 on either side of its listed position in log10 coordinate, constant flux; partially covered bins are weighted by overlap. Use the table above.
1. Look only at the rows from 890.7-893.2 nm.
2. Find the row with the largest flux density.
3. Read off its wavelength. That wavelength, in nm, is 891.662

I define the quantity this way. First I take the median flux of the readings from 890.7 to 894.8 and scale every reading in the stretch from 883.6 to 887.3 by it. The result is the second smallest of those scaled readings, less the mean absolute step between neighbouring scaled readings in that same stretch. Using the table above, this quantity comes 0.740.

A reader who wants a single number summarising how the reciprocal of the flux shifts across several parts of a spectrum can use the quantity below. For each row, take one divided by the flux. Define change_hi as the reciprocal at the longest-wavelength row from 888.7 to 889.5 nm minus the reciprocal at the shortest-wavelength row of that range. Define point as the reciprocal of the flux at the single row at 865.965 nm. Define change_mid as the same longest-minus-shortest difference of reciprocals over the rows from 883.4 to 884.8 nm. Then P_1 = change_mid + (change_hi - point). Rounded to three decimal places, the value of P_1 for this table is -0.144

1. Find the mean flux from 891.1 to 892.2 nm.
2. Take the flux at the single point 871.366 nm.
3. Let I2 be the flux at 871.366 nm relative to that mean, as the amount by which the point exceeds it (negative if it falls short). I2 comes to 1.3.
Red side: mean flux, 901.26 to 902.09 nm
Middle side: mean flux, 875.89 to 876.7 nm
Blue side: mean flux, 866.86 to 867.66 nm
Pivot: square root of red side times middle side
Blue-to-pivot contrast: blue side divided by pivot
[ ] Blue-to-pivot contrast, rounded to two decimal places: 0.78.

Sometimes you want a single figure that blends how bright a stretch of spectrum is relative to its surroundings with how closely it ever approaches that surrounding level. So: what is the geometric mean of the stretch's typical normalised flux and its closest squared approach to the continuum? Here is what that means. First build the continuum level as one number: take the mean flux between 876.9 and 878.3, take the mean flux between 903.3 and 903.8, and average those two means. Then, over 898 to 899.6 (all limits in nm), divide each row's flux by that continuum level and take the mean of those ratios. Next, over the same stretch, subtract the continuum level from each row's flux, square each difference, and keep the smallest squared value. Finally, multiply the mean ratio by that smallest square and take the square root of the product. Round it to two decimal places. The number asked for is 0.17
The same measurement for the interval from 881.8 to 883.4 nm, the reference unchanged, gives 0.17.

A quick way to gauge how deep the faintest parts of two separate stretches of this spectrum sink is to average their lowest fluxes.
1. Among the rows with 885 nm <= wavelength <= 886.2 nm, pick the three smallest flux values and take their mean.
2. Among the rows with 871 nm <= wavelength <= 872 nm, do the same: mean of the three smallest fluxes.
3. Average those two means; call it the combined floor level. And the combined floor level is 8.22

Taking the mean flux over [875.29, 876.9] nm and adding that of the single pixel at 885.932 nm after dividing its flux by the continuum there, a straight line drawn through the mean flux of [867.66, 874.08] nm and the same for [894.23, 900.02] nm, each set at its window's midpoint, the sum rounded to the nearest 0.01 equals 9.16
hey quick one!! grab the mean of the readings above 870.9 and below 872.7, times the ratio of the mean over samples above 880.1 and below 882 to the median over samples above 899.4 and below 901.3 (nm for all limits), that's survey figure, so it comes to 9.5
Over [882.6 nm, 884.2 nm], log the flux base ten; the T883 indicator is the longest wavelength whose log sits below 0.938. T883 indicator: 883.894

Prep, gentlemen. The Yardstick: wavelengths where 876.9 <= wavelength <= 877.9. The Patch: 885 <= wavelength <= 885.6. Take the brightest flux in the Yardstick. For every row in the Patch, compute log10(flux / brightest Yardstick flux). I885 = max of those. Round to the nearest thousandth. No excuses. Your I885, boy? -0.037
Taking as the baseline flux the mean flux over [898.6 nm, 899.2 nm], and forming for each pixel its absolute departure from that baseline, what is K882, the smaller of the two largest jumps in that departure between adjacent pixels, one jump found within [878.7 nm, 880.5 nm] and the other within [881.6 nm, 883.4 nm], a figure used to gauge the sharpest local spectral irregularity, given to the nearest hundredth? 0.83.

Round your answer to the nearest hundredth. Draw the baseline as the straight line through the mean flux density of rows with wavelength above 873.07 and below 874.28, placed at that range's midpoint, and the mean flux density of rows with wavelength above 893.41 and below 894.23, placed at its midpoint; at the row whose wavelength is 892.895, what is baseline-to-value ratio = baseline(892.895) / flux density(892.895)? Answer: 1.05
